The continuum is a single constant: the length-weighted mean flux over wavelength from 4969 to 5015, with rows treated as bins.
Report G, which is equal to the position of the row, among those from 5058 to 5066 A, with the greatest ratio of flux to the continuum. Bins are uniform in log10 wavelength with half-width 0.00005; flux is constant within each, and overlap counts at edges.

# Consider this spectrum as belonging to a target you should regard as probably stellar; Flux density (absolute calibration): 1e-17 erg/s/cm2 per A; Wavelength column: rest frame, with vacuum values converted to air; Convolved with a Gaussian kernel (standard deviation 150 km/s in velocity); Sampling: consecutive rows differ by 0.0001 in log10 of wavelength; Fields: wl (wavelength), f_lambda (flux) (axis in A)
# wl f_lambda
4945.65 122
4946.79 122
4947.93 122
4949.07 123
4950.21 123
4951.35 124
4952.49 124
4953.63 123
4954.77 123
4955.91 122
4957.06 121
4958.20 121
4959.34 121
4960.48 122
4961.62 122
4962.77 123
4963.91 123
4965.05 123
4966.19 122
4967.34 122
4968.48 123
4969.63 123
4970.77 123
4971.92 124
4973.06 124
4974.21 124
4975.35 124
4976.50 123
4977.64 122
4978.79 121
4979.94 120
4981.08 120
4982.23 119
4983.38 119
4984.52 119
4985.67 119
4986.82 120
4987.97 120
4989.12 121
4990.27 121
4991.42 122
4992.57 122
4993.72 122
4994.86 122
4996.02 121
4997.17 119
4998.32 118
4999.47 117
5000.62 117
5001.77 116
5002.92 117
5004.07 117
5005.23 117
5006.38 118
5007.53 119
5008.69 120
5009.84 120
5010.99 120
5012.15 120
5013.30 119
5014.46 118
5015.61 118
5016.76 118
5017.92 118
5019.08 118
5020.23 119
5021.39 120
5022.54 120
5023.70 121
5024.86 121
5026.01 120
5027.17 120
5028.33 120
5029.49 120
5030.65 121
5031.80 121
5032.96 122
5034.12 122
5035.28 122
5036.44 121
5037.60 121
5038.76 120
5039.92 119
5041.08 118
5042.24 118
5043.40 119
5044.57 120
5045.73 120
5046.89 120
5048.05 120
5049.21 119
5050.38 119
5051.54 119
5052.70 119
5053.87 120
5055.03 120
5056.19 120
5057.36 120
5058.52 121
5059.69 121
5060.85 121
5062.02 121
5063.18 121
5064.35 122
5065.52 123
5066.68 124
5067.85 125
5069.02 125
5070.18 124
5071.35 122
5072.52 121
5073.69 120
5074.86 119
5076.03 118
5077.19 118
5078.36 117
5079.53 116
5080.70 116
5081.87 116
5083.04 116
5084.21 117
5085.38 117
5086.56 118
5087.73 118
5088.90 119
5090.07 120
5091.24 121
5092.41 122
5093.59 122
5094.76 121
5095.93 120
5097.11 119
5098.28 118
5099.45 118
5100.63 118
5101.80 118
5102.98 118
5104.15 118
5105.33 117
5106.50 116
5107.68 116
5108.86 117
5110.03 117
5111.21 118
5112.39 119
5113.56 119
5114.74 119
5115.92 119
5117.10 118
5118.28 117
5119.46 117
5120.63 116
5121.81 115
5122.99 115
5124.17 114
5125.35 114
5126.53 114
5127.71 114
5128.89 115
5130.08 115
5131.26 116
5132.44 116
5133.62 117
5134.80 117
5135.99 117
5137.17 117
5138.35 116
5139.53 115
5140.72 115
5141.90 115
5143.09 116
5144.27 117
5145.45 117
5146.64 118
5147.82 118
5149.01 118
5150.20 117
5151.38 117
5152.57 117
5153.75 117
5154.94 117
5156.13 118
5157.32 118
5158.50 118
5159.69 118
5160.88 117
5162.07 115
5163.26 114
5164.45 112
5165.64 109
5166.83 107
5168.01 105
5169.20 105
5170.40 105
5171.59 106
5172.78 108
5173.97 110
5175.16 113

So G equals 5065.52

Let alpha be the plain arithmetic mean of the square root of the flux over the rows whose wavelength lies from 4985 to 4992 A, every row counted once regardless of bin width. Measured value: 10.98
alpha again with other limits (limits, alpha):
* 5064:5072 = 11.12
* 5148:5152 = 10.83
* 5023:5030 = 10.97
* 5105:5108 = 10.79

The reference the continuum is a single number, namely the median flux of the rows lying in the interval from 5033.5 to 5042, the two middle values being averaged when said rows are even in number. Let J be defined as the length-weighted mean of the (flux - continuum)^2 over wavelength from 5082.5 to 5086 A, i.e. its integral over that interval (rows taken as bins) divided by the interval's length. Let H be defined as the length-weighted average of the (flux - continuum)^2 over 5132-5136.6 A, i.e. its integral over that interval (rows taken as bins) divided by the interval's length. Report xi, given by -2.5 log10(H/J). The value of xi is 0.0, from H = 18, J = 19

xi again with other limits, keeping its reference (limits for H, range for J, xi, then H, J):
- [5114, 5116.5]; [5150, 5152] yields 1.5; 4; 16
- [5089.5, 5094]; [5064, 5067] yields 2.0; 1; 5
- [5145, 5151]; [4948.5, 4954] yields -0.7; 12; 6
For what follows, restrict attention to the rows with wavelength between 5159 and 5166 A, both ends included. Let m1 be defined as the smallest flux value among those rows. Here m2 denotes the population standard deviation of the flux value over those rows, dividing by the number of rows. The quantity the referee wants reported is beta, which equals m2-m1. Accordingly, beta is -106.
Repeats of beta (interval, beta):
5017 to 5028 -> -117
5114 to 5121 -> -115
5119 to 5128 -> -113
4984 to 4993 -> -118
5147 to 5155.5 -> -117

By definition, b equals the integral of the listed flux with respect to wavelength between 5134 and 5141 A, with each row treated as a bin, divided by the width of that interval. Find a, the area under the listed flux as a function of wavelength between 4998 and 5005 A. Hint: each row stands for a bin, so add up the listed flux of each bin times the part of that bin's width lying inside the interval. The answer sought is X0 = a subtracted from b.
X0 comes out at -703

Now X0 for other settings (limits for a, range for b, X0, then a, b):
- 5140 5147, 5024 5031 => -693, 813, 120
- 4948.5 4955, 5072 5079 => -683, 802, 119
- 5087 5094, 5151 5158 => -725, 842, 117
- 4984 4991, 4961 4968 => -717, 839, 123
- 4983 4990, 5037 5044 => -719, 838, 119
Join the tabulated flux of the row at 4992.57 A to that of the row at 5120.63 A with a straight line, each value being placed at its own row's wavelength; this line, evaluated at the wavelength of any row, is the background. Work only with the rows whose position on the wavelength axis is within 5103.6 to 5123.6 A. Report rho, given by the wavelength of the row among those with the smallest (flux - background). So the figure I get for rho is 5121.81 A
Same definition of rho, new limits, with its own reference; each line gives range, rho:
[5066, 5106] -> 5079.53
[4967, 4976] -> 4967.34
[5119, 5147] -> 5124.17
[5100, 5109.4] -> 5106.50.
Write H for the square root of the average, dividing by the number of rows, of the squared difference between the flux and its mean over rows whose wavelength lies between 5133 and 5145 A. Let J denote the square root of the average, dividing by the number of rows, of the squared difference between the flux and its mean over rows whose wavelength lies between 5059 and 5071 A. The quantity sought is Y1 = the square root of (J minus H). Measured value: 0.86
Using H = 0.9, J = 1.62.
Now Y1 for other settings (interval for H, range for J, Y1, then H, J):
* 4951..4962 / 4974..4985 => 0.91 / 1.1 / 1.92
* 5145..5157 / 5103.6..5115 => 0.79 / 0.5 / 1.11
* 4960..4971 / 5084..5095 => 1.17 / 0.5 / 1.86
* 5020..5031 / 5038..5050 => 0.43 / 0.6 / 0.78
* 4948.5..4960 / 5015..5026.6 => 0.26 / 1.1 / 1.19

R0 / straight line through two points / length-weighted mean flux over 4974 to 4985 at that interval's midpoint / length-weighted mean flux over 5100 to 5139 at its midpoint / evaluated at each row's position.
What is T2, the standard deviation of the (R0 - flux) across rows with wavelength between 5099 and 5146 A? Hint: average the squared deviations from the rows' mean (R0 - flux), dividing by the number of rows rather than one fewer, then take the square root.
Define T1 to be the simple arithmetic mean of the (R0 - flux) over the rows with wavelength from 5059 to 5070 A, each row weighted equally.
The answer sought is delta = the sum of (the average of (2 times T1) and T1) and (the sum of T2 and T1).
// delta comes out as -9.1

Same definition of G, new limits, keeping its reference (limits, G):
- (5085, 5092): 5091.24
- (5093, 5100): 5093.59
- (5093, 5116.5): 5093.59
